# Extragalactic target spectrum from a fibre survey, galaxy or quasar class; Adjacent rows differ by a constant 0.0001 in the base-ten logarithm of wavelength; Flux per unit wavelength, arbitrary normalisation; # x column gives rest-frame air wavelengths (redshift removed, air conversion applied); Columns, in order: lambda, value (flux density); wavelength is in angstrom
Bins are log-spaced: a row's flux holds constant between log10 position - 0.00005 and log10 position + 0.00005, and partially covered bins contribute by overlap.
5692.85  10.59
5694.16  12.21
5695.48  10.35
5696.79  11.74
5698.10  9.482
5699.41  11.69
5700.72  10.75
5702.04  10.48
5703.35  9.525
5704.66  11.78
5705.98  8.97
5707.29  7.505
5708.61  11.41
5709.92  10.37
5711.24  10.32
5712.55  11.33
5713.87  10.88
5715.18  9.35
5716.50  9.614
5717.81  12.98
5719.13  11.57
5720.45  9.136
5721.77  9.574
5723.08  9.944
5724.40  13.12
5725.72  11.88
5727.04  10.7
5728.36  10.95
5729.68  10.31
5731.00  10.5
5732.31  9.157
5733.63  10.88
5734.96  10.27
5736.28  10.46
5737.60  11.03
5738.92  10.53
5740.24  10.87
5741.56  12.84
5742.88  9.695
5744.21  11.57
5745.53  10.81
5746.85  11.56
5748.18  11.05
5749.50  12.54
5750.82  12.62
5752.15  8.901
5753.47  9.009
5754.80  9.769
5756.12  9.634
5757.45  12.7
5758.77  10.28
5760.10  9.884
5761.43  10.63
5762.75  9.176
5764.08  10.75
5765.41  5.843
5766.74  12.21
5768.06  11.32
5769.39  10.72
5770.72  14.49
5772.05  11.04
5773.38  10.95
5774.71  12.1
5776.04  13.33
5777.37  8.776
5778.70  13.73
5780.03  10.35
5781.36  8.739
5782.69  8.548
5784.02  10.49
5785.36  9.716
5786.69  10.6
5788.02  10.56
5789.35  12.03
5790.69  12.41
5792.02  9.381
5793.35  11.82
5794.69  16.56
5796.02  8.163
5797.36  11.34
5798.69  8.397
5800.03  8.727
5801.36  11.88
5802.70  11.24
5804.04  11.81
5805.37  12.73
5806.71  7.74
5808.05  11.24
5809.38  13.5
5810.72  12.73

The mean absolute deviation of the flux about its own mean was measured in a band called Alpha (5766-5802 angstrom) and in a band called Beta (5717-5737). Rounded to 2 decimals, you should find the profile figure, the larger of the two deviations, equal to 1.53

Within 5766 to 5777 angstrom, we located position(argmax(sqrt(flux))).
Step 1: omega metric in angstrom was 5770.72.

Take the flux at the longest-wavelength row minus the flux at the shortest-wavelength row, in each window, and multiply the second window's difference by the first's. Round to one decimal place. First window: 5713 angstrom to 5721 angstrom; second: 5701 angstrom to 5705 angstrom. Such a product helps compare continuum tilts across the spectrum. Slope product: -2.3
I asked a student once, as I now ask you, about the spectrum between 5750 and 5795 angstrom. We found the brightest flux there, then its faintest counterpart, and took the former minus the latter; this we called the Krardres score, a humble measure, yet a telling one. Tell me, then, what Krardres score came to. 11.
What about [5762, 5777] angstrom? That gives 9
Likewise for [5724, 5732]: 3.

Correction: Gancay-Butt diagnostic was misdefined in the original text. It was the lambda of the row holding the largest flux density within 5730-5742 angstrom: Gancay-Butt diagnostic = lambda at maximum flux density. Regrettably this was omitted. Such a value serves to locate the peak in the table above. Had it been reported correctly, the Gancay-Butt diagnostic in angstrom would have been 5741.56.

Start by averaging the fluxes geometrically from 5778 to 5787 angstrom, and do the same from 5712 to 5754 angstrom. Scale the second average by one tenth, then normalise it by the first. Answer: 0.105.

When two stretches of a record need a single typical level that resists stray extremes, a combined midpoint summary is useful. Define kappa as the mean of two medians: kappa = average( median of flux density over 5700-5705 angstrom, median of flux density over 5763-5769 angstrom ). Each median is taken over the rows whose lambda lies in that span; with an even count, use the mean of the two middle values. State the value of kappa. 10.8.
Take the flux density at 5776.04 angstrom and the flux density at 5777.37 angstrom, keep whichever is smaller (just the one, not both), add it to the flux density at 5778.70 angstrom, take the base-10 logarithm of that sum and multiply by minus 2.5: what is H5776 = -3.38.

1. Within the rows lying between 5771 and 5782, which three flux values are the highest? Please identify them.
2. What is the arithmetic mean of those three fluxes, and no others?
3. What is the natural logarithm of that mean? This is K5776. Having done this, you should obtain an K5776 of 2.57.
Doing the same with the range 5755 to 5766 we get 2.43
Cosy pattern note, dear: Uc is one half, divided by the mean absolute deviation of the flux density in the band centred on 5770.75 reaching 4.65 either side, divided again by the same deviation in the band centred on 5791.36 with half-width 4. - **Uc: 0.34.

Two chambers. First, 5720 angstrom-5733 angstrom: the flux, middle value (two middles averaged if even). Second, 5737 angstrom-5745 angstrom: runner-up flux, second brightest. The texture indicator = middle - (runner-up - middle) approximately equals 9.24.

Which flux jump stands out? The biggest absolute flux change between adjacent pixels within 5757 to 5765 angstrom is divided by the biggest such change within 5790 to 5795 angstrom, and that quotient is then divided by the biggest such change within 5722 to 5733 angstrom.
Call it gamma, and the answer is 0.16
